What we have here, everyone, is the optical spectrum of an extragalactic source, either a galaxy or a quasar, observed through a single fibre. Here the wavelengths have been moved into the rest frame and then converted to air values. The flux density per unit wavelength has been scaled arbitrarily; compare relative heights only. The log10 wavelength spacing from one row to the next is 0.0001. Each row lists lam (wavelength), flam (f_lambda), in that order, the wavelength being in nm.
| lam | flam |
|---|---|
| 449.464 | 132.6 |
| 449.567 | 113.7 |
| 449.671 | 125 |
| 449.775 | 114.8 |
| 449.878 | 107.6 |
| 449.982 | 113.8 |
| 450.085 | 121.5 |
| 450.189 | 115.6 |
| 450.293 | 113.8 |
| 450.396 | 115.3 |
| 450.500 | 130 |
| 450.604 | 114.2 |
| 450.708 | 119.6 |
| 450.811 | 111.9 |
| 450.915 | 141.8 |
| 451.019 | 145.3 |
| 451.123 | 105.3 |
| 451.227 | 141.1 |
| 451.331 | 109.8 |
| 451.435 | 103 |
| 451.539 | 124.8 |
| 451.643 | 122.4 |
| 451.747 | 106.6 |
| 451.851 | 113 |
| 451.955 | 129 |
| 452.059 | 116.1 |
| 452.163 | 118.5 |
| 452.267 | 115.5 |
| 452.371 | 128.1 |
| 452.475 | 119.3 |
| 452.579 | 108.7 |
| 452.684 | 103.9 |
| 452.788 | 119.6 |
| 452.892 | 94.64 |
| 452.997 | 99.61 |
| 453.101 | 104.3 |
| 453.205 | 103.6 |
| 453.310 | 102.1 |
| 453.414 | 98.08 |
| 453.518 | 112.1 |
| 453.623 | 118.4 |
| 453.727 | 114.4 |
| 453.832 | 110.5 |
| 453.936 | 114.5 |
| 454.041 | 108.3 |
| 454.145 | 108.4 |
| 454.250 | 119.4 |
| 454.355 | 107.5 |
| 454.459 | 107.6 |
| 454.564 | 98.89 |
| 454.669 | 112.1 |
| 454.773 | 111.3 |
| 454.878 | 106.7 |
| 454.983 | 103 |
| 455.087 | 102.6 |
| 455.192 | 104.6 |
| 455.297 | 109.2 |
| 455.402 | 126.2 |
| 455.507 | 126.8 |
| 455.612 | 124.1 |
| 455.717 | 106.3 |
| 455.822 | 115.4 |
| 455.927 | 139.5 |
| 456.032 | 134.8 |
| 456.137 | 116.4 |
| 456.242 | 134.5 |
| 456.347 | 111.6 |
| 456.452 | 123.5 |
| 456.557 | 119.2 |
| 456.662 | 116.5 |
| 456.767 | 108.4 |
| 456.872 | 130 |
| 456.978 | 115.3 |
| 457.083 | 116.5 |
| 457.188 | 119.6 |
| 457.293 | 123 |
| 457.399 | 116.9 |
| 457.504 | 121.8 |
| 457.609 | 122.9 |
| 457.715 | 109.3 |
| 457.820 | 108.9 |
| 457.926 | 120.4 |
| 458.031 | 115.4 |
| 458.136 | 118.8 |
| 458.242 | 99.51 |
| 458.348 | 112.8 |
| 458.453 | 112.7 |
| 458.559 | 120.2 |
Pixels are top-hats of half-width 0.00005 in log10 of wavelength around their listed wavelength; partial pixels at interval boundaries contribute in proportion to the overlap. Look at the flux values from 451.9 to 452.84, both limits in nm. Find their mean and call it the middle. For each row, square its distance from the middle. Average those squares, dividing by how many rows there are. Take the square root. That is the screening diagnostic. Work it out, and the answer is 7.6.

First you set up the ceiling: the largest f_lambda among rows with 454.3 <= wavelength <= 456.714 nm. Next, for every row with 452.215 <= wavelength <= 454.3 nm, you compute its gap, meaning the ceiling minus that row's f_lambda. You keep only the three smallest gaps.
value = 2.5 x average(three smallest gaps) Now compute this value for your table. 43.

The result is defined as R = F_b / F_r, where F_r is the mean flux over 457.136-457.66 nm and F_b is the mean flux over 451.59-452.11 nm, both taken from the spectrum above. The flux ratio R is 0.97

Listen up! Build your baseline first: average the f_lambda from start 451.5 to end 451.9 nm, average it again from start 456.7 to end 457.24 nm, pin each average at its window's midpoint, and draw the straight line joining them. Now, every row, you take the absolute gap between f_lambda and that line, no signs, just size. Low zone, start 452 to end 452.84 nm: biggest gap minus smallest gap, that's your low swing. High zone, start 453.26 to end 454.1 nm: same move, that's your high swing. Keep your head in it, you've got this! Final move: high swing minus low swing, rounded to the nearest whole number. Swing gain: 5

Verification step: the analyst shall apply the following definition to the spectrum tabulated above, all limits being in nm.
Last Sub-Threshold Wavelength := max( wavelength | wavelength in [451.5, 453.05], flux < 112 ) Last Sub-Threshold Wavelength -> 452.997 nm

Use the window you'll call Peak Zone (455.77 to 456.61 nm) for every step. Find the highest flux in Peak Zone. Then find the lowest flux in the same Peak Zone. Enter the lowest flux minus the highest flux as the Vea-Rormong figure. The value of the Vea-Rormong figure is -28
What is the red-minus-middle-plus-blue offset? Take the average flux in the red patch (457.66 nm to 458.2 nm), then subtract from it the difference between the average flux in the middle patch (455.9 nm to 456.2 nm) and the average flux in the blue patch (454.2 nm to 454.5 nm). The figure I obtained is 96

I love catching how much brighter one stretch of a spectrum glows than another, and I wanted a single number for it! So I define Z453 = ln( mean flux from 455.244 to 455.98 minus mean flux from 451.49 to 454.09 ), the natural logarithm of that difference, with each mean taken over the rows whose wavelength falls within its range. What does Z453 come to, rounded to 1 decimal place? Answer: 2.2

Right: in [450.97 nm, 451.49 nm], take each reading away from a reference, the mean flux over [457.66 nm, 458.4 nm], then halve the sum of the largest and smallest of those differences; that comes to -12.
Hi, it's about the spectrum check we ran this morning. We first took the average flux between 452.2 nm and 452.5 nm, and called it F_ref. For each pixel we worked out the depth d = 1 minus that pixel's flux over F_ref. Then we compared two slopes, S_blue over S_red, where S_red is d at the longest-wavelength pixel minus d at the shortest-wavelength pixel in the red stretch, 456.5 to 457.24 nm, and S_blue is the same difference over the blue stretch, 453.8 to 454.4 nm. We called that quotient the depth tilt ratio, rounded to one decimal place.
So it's -7.5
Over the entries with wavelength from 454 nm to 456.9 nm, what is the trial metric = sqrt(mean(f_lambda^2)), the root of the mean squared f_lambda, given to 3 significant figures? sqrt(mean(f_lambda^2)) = 116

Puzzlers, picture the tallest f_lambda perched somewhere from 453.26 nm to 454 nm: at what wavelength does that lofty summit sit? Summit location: 453.623 nm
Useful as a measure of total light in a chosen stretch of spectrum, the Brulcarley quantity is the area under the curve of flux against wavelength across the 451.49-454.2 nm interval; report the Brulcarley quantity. 304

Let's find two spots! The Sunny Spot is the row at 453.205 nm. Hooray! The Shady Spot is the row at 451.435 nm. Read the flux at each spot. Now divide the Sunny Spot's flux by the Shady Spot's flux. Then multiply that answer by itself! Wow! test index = 1.0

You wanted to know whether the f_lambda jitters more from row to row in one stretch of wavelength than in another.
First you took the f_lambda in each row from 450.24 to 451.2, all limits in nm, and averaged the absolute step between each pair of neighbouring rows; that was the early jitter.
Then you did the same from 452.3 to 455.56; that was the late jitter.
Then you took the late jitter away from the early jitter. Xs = 8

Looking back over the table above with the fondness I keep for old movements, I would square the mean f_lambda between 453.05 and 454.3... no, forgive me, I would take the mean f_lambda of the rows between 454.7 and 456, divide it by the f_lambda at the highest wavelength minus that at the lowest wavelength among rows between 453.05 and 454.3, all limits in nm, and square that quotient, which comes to 58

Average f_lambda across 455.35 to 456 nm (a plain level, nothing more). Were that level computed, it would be 123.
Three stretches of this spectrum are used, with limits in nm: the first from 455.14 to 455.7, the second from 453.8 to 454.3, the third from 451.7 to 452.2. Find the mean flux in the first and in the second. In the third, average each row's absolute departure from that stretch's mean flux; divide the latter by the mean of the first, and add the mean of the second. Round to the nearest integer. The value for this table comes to 112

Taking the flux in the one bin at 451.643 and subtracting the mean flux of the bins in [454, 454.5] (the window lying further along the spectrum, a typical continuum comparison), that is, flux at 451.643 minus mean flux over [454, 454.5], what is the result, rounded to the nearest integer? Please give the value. 12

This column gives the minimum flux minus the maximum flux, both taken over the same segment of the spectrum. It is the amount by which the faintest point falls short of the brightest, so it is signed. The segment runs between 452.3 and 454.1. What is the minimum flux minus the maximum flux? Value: -33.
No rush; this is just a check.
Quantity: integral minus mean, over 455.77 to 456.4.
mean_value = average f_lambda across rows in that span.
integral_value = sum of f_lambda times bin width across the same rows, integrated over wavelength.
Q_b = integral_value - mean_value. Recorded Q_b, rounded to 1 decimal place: -46.4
